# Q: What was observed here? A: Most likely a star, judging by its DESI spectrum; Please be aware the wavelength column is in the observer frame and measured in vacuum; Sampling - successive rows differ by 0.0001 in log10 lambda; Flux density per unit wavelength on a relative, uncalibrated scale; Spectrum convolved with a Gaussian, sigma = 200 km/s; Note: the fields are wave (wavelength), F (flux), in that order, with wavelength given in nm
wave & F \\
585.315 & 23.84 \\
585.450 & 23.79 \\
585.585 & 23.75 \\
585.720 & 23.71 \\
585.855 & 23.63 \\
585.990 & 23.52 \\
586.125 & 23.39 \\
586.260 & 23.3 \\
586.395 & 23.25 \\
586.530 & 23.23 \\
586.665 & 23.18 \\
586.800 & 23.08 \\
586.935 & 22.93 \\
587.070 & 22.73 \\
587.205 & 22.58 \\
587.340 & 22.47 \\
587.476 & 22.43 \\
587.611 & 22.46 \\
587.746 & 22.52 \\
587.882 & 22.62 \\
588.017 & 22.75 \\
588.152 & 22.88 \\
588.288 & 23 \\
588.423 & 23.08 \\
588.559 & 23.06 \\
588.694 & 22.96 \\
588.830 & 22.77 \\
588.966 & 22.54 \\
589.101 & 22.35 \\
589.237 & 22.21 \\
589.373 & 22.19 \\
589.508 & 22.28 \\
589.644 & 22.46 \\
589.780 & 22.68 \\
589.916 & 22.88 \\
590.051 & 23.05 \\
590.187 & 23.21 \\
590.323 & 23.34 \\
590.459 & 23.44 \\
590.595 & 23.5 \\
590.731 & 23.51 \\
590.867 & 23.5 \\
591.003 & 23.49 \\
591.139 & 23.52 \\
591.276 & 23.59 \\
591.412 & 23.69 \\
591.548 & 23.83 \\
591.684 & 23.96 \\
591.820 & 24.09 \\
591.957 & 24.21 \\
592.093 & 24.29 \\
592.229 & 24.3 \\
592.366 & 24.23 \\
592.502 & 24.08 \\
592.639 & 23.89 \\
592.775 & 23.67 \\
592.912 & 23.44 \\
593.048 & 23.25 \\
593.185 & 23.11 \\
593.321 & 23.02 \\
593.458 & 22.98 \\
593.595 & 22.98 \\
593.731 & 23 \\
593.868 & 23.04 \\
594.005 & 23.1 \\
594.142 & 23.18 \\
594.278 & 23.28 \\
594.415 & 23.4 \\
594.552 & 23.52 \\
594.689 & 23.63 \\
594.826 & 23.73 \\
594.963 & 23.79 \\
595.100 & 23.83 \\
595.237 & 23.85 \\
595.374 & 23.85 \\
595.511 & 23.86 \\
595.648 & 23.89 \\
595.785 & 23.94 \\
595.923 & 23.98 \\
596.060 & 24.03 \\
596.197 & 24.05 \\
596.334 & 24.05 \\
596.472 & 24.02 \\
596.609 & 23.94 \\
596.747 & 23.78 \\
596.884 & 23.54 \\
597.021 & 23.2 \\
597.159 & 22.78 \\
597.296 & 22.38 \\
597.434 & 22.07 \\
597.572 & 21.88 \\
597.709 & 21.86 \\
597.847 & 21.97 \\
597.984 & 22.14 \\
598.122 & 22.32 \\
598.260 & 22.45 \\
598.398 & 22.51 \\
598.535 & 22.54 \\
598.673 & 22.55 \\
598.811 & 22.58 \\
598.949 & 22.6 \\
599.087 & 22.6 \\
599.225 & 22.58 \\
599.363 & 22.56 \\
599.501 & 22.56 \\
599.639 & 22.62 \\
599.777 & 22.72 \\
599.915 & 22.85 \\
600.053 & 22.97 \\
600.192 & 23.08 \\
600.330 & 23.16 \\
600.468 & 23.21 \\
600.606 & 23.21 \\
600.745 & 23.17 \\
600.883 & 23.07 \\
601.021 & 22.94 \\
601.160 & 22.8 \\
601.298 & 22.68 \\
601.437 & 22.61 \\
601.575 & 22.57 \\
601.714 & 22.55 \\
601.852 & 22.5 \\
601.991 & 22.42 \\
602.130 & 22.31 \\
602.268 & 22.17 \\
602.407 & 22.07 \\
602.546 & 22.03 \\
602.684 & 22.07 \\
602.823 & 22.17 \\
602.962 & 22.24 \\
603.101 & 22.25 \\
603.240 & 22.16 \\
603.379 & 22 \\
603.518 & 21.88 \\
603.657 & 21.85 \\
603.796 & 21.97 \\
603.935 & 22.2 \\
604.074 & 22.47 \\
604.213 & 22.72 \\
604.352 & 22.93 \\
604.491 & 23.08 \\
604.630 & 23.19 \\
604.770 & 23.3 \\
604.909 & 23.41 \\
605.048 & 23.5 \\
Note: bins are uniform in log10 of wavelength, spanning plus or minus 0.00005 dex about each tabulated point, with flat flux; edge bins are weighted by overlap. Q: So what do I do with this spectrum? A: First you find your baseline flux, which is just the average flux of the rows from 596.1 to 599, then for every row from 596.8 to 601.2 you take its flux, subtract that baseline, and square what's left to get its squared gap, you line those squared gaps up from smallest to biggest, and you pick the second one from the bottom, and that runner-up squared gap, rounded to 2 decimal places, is 0.00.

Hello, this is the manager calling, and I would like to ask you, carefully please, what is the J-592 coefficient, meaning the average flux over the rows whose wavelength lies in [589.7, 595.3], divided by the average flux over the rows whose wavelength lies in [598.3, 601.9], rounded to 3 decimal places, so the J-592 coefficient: 1.033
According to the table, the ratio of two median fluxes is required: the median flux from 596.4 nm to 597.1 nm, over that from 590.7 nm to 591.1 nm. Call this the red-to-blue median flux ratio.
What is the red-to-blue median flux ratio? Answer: 1.01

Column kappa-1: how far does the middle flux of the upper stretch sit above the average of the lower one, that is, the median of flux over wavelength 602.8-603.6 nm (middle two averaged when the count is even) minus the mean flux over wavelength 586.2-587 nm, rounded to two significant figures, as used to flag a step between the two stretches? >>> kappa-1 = -1.0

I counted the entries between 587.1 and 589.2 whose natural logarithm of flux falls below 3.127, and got 10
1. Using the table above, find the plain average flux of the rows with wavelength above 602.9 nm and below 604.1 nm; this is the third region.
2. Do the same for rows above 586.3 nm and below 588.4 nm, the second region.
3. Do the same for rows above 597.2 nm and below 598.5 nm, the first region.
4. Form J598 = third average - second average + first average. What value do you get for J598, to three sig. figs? 21.5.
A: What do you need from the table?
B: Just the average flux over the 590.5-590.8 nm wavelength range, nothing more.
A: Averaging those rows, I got 23.5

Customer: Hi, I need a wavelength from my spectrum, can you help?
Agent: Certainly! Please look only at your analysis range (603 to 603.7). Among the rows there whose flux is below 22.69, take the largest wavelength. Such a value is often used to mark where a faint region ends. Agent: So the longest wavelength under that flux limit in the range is 603.657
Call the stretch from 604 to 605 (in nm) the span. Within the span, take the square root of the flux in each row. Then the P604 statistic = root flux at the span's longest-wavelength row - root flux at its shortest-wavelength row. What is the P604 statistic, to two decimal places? 0.10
